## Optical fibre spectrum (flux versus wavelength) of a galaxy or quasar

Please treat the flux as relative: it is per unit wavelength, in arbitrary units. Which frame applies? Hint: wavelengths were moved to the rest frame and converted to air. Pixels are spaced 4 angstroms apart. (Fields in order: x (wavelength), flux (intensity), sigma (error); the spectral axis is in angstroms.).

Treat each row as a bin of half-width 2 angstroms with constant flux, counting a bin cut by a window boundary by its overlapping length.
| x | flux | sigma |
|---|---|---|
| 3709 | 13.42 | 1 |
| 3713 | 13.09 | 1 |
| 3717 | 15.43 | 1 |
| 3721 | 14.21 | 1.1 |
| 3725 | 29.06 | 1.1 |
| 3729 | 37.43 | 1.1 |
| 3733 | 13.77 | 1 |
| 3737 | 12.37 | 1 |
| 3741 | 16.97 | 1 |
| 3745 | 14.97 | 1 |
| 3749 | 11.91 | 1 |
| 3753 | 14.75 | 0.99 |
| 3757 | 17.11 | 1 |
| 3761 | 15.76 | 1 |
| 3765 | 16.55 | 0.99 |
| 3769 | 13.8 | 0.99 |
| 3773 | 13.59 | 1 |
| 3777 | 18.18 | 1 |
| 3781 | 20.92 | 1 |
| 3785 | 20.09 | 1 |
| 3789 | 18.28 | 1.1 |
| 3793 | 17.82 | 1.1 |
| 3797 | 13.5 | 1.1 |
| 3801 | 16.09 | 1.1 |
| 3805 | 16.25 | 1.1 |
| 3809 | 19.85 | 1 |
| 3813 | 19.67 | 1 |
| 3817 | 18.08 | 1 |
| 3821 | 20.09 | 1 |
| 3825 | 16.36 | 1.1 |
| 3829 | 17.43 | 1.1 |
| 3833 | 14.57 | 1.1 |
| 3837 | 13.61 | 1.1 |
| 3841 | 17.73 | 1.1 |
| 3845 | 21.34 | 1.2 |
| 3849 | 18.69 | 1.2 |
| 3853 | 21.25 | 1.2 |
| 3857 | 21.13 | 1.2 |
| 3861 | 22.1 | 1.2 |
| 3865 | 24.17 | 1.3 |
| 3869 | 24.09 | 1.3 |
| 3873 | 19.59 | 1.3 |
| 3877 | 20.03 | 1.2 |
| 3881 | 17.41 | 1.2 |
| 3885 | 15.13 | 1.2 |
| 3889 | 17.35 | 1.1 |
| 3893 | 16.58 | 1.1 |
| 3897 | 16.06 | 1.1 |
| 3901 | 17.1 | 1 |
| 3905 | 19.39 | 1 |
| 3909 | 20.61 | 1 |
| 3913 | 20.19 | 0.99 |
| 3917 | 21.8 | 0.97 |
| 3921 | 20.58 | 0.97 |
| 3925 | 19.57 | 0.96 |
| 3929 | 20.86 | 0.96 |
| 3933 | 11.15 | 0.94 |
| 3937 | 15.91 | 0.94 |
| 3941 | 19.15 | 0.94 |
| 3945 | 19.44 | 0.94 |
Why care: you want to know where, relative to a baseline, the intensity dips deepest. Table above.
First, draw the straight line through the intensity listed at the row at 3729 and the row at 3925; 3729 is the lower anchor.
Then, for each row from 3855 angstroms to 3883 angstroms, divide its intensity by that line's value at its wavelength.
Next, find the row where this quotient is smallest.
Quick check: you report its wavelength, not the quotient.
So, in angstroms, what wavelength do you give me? 3881 angstroms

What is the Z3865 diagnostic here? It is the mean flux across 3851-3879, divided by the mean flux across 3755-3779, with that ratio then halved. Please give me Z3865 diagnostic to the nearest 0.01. 0.69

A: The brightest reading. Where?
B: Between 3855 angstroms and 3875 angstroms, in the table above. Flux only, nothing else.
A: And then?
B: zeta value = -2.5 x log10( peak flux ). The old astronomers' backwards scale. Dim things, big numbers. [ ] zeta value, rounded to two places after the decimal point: -3.46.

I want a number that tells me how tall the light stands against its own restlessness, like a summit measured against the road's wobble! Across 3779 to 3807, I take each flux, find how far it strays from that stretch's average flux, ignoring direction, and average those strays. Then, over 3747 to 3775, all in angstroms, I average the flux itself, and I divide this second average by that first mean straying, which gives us 7.5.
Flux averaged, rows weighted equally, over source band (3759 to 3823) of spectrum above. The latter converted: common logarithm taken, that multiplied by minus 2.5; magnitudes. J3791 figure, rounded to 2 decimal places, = -3.10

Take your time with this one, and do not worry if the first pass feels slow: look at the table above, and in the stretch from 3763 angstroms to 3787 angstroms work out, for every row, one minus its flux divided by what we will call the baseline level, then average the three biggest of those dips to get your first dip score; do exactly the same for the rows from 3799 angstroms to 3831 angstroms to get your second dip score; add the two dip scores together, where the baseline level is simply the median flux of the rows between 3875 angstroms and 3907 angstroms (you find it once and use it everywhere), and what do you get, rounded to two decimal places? 0.21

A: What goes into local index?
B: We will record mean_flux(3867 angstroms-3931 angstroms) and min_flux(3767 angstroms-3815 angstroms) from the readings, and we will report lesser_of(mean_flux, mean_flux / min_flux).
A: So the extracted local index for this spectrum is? 1.418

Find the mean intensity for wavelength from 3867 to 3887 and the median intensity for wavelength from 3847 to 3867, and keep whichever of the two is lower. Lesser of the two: 19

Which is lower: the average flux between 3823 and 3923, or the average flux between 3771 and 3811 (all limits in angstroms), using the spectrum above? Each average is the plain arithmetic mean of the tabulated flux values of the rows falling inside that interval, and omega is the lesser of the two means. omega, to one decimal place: 17.5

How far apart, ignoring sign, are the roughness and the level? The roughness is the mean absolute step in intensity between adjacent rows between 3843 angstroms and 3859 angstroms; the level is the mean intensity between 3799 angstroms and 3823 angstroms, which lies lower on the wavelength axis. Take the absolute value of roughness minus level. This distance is 17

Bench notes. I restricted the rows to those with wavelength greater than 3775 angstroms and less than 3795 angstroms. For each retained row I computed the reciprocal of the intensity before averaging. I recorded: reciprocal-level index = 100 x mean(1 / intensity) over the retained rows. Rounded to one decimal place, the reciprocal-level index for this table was 5.3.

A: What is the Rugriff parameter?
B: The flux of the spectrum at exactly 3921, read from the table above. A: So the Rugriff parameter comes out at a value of 20.58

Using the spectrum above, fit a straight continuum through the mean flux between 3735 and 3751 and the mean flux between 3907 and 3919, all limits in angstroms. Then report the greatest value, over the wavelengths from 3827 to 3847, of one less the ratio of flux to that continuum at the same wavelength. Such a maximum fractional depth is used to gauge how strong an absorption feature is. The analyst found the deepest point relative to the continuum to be 0.24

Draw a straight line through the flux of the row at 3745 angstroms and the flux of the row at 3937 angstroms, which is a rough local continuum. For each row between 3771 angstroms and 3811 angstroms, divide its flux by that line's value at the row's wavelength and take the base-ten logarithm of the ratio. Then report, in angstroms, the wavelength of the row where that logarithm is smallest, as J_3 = 3797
